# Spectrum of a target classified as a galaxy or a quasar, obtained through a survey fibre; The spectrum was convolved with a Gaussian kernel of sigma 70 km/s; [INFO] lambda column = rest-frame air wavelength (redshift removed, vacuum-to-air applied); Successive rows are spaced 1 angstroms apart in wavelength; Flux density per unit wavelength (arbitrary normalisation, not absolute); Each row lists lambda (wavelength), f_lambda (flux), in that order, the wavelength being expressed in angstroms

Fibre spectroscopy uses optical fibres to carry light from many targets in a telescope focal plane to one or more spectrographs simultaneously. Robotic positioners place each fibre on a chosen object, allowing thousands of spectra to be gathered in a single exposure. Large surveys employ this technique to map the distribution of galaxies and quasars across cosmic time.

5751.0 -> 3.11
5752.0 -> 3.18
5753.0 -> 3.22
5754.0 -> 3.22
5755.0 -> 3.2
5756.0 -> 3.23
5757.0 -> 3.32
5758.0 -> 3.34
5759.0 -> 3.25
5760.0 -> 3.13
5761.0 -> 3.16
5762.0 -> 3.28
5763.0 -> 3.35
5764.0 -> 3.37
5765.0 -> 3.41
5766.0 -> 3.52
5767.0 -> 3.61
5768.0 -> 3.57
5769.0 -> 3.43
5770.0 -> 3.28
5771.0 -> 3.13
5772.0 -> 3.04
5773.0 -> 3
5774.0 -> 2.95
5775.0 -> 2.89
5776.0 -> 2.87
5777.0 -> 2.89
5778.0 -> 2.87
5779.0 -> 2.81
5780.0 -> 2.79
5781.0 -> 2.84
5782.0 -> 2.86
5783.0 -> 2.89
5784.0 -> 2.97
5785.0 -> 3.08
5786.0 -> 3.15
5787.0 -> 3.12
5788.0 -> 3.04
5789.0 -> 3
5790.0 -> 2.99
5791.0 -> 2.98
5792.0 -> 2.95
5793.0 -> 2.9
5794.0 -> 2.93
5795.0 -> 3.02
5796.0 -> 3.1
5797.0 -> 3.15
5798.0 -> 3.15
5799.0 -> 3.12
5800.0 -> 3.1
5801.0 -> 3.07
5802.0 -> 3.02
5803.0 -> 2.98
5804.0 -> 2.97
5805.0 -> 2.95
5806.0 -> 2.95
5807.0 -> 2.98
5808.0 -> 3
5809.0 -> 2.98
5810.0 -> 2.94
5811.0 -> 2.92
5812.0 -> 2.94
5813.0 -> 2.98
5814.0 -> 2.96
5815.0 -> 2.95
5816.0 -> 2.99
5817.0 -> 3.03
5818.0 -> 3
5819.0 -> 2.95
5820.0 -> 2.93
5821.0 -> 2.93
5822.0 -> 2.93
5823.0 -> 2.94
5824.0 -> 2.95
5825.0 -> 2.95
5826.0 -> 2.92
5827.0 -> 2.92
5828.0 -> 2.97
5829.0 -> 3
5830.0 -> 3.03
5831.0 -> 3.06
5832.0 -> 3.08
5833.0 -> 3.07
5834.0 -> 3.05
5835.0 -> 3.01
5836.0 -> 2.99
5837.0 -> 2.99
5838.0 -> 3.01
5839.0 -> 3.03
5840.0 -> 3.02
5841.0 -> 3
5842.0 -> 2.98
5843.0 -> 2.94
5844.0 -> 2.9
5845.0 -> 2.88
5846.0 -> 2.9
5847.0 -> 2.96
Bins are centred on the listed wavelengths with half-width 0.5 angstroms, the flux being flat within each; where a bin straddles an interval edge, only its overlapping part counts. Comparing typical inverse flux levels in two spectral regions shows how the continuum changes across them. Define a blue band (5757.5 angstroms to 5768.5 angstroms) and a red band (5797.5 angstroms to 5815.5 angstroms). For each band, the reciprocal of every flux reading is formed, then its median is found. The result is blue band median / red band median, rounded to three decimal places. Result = 0.890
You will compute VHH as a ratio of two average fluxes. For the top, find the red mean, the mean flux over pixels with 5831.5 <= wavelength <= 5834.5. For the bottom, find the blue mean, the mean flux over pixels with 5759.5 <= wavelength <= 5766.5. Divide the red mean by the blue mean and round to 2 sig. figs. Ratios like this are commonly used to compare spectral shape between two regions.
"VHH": 0.92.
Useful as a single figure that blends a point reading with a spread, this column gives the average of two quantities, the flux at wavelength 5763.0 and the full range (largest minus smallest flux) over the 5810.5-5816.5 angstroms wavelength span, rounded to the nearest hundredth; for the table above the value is 1.71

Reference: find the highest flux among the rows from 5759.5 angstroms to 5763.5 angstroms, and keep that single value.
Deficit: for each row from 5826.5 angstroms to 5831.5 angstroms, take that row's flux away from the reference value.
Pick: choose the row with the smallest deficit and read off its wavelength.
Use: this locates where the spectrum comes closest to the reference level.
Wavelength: 5831.0 angstroms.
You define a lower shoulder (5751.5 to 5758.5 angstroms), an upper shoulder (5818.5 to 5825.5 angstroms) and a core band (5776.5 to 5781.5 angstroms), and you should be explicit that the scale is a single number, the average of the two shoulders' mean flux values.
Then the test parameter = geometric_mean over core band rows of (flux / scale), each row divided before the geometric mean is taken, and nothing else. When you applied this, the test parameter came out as 0.92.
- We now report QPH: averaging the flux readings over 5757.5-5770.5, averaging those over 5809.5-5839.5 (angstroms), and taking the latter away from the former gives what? 0.38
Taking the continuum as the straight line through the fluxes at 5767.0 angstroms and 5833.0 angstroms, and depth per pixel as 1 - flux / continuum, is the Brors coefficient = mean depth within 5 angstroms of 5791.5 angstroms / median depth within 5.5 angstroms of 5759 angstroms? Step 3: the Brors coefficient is 1.03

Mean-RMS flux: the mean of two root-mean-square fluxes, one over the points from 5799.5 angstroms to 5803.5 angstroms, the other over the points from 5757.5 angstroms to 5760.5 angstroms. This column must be 3.14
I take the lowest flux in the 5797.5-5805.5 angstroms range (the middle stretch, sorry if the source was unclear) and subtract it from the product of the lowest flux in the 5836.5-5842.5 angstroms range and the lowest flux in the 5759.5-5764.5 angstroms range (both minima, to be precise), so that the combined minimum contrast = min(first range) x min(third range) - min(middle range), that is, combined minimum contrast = 6.4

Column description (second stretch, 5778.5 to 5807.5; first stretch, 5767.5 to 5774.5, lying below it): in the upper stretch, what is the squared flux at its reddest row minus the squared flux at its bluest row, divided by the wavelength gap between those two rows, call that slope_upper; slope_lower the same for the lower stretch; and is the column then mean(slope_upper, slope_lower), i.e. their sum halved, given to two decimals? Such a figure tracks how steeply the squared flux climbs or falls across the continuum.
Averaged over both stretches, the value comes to -0.32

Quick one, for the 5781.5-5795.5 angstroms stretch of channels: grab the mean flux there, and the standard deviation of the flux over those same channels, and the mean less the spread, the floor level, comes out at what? 2.91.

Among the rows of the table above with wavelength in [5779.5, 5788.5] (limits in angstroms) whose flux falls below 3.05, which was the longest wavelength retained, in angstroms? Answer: 5788.0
